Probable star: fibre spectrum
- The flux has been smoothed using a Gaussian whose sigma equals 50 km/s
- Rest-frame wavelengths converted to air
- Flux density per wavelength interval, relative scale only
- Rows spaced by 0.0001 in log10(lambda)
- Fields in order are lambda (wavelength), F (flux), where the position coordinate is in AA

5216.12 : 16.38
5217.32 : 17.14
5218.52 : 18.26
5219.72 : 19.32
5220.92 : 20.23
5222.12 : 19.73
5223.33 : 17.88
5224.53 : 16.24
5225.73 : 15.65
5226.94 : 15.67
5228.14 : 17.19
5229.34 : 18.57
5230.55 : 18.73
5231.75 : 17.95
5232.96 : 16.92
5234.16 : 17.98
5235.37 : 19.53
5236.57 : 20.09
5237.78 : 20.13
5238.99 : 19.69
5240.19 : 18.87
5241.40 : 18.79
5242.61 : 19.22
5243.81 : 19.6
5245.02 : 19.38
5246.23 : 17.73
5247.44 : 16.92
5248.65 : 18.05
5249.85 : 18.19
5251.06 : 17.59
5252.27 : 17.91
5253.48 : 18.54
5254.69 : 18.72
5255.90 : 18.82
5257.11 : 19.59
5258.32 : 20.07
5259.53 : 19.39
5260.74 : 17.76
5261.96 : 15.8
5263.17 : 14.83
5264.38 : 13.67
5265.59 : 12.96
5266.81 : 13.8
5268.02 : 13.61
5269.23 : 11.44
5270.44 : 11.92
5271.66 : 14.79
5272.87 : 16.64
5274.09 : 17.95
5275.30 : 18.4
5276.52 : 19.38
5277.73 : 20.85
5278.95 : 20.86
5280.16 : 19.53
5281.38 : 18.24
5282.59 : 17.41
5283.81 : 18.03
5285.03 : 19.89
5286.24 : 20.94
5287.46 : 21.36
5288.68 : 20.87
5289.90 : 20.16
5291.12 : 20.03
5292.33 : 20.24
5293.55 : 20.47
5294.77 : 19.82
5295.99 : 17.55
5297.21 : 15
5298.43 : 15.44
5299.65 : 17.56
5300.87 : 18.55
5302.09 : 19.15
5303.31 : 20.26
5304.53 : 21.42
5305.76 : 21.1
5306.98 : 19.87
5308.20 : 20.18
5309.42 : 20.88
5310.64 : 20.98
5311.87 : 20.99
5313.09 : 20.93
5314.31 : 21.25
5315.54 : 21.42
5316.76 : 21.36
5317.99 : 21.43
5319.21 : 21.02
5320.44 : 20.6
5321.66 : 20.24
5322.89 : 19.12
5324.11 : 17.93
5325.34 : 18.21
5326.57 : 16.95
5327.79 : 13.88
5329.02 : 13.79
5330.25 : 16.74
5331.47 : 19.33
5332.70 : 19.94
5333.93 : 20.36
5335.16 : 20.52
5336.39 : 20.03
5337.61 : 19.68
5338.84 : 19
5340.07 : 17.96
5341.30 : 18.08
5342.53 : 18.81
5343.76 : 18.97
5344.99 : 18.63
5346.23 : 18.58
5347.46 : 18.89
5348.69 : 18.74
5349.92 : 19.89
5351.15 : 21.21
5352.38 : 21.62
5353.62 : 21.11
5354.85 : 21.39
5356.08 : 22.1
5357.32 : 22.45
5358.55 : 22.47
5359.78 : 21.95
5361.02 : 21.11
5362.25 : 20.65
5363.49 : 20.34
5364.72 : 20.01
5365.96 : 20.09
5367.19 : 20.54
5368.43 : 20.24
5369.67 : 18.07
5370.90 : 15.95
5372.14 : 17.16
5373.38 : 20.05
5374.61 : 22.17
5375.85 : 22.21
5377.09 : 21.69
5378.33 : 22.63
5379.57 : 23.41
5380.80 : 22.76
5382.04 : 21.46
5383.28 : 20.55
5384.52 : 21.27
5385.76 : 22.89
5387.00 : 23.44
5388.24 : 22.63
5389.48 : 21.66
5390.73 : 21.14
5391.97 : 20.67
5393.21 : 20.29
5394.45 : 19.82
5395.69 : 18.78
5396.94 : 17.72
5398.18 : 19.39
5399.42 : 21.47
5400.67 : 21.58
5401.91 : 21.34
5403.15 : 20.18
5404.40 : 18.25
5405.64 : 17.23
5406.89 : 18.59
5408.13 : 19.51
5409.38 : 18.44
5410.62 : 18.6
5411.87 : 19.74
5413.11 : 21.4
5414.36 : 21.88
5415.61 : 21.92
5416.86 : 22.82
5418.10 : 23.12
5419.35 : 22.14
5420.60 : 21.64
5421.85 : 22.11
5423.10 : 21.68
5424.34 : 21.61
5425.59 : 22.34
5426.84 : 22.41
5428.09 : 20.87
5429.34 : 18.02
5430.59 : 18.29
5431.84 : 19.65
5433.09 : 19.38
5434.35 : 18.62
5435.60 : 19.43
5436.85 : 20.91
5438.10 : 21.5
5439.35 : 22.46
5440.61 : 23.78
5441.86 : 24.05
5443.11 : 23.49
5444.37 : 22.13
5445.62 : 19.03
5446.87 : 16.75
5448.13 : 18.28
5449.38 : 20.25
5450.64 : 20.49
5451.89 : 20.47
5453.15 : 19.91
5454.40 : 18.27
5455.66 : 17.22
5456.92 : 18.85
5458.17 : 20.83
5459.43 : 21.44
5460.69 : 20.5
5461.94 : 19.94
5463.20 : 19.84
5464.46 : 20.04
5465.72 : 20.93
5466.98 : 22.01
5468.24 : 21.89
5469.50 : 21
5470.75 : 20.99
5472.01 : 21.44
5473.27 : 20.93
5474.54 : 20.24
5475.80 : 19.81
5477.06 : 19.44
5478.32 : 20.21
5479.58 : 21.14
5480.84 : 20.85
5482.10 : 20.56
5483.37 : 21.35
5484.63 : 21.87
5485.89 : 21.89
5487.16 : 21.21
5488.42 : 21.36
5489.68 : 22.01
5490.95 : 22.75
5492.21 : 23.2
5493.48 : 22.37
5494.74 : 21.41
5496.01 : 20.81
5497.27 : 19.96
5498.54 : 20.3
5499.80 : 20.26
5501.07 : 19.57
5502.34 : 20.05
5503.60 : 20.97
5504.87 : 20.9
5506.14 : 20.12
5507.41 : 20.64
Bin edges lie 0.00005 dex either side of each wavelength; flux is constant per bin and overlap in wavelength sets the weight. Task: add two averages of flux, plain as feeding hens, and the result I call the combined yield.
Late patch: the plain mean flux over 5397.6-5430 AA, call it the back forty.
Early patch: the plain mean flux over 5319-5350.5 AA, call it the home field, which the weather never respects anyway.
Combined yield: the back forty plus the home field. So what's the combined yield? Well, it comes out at 39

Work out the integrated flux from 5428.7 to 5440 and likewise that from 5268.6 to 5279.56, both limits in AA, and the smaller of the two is 185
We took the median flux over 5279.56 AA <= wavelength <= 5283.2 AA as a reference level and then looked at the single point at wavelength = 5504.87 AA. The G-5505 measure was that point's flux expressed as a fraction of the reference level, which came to 1.15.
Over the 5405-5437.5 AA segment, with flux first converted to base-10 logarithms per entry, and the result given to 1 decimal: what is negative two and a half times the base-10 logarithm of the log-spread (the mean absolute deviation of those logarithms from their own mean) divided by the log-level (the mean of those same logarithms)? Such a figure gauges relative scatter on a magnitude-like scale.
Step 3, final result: 4.0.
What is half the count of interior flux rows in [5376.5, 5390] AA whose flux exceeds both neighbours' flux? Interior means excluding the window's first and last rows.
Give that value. 1.00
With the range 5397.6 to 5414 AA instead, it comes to 1.00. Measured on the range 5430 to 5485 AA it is 3.50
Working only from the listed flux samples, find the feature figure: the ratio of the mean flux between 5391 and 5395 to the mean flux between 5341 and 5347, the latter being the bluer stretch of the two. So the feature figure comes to 1.09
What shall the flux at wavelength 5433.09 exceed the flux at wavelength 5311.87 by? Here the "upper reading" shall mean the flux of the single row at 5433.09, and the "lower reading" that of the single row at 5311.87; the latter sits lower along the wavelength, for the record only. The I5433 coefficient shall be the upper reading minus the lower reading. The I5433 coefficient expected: -2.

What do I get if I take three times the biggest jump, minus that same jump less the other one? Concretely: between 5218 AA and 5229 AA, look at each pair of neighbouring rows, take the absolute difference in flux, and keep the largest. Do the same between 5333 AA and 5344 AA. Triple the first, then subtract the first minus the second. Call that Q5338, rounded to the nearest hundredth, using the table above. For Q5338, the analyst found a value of 4.74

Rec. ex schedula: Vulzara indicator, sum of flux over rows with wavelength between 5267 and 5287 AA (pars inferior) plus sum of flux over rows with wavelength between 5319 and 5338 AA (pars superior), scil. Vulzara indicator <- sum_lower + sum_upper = 578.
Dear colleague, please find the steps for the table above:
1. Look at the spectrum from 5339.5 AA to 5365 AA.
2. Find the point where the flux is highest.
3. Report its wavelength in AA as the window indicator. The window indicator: 5358.55 AA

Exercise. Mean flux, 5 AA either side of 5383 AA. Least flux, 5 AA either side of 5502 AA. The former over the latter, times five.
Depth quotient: 5.70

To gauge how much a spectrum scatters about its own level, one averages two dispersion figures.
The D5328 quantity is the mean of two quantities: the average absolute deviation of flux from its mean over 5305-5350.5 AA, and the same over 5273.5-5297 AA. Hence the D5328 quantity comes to 1.2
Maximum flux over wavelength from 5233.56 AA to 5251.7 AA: 20.13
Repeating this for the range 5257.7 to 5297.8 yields 21.36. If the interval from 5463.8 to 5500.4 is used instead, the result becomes 23.2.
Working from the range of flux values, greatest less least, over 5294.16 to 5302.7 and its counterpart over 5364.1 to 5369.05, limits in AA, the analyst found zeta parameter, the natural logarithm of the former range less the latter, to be 1.5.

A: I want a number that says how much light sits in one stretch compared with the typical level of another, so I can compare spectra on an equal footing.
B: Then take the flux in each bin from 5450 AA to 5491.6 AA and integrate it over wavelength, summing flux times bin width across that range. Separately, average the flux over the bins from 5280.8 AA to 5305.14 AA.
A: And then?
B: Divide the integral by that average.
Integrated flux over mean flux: 45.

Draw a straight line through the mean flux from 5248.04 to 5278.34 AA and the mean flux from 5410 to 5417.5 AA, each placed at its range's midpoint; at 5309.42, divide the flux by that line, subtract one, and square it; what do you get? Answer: 0.023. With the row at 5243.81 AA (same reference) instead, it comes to 0.042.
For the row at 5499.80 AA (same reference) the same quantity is 0.019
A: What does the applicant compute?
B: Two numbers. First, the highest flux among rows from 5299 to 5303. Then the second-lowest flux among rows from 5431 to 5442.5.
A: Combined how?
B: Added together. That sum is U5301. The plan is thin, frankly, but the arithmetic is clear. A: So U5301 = 38.5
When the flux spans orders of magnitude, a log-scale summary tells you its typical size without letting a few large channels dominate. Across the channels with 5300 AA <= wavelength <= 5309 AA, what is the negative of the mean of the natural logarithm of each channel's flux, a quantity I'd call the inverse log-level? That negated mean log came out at -3.00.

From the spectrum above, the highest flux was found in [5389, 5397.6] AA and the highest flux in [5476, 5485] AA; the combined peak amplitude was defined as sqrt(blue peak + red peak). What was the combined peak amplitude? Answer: 6.60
